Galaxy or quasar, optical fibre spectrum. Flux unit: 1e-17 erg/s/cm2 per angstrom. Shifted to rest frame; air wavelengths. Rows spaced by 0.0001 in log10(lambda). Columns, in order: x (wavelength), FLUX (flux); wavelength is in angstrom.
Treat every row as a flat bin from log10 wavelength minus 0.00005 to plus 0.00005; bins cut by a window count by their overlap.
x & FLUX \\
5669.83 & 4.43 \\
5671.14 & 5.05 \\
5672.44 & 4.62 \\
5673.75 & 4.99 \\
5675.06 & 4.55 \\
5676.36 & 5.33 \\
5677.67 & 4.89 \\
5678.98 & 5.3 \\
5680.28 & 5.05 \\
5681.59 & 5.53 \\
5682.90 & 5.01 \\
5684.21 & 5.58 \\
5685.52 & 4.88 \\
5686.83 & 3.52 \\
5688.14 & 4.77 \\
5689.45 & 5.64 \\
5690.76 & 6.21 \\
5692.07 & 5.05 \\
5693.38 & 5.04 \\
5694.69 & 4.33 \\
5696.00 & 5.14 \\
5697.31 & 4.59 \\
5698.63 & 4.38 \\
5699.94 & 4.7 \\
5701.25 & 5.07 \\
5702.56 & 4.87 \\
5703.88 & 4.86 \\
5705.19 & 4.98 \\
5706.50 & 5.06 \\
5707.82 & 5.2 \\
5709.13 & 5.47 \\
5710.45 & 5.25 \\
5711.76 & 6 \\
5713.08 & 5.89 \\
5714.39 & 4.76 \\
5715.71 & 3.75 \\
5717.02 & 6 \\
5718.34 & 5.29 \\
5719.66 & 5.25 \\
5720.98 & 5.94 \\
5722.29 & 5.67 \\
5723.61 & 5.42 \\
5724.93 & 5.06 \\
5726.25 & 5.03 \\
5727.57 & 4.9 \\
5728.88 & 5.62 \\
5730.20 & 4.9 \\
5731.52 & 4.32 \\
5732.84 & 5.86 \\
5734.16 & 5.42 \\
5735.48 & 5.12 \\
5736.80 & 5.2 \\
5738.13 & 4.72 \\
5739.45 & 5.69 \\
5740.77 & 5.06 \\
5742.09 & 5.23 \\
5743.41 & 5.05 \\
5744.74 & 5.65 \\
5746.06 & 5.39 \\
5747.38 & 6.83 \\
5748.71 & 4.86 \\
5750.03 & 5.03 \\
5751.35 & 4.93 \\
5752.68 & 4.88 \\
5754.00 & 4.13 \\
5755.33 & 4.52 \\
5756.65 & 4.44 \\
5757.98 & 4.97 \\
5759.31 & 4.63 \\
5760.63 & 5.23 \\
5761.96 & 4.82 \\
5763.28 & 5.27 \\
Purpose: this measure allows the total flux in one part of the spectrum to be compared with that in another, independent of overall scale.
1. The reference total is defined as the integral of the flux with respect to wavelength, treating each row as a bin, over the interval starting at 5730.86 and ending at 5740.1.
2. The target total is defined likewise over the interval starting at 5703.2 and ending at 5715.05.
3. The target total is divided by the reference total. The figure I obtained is 1.3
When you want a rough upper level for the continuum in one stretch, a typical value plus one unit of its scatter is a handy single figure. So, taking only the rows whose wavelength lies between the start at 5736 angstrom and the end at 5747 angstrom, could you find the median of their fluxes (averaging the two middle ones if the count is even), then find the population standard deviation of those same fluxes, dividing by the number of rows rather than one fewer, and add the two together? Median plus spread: 5.52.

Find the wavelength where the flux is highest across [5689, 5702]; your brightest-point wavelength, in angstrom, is 5690.76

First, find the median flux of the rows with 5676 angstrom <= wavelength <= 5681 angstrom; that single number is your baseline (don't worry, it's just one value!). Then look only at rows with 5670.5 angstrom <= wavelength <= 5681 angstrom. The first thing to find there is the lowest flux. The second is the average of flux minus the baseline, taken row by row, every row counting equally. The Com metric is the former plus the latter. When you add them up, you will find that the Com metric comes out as 4.35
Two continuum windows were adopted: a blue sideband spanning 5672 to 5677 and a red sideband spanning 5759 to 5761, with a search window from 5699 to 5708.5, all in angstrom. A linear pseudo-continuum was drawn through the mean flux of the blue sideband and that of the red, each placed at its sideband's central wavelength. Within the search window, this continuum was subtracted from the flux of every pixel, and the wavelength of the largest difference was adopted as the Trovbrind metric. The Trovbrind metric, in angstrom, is 5707.82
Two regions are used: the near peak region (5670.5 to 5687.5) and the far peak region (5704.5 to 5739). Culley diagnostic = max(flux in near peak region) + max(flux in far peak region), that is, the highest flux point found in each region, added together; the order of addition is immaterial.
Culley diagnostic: 11.6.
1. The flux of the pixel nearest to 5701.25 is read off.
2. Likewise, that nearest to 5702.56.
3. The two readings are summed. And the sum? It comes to 9.9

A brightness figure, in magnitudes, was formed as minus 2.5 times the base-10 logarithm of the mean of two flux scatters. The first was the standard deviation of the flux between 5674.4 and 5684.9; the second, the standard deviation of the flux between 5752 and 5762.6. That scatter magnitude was 1.2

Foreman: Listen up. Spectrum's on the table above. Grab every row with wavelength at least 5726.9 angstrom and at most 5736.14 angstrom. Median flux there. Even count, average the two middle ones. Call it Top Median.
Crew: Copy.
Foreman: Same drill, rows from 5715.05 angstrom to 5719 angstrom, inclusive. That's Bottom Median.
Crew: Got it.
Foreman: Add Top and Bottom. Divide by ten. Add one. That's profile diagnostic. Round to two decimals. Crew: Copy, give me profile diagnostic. 2.04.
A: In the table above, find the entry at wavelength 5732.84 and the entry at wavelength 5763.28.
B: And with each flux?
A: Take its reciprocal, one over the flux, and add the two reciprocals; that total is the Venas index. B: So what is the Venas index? 0.360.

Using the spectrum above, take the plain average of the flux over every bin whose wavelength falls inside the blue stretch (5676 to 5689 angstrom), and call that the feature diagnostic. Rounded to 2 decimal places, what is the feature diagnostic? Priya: 4.99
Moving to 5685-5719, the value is 5.03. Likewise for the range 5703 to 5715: 5.27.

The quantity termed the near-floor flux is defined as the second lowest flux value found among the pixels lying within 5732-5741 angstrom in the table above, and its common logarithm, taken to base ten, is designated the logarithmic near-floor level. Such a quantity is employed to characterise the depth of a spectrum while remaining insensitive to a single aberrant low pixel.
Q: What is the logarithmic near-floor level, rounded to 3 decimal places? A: 0.704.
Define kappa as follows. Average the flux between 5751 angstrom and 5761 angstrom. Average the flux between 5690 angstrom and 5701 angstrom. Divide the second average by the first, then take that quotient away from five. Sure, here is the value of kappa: 3.95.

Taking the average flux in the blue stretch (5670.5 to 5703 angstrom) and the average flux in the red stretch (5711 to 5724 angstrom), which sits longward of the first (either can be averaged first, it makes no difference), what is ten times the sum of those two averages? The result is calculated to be 104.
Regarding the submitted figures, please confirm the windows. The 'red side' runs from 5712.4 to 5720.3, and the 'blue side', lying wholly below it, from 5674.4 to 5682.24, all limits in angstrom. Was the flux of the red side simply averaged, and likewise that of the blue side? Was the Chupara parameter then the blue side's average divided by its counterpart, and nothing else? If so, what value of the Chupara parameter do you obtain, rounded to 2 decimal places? 0.99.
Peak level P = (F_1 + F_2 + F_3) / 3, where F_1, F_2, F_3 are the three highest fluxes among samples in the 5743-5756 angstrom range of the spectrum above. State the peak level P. 6.0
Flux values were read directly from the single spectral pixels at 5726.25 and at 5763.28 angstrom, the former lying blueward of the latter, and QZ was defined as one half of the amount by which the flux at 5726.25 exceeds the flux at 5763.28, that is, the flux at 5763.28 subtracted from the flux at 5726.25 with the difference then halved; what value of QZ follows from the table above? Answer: -0.1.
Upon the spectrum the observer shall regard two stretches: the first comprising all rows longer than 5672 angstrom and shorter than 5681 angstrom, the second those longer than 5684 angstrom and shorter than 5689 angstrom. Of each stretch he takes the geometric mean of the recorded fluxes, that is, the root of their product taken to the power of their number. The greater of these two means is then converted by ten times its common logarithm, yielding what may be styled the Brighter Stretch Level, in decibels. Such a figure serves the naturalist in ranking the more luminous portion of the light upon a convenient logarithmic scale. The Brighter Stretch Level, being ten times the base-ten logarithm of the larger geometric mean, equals 6.95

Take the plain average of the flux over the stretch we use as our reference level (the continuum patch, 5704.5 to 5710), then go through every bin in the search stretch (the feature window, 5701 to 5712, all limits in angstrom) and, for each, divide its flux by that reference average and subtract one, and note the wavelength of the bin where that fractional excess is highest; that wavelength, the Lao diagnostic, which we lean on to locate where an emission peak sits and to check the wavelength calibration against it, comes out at 5711.76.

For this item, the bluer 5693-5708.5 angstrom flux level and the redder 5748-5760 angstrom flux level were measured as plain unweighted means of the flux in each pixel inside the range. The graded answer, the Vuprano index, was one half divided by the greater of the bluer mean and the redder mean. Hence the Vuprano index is 0.1031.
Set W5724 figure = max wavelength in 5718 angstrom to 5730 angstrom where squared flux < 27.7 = 5727.57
